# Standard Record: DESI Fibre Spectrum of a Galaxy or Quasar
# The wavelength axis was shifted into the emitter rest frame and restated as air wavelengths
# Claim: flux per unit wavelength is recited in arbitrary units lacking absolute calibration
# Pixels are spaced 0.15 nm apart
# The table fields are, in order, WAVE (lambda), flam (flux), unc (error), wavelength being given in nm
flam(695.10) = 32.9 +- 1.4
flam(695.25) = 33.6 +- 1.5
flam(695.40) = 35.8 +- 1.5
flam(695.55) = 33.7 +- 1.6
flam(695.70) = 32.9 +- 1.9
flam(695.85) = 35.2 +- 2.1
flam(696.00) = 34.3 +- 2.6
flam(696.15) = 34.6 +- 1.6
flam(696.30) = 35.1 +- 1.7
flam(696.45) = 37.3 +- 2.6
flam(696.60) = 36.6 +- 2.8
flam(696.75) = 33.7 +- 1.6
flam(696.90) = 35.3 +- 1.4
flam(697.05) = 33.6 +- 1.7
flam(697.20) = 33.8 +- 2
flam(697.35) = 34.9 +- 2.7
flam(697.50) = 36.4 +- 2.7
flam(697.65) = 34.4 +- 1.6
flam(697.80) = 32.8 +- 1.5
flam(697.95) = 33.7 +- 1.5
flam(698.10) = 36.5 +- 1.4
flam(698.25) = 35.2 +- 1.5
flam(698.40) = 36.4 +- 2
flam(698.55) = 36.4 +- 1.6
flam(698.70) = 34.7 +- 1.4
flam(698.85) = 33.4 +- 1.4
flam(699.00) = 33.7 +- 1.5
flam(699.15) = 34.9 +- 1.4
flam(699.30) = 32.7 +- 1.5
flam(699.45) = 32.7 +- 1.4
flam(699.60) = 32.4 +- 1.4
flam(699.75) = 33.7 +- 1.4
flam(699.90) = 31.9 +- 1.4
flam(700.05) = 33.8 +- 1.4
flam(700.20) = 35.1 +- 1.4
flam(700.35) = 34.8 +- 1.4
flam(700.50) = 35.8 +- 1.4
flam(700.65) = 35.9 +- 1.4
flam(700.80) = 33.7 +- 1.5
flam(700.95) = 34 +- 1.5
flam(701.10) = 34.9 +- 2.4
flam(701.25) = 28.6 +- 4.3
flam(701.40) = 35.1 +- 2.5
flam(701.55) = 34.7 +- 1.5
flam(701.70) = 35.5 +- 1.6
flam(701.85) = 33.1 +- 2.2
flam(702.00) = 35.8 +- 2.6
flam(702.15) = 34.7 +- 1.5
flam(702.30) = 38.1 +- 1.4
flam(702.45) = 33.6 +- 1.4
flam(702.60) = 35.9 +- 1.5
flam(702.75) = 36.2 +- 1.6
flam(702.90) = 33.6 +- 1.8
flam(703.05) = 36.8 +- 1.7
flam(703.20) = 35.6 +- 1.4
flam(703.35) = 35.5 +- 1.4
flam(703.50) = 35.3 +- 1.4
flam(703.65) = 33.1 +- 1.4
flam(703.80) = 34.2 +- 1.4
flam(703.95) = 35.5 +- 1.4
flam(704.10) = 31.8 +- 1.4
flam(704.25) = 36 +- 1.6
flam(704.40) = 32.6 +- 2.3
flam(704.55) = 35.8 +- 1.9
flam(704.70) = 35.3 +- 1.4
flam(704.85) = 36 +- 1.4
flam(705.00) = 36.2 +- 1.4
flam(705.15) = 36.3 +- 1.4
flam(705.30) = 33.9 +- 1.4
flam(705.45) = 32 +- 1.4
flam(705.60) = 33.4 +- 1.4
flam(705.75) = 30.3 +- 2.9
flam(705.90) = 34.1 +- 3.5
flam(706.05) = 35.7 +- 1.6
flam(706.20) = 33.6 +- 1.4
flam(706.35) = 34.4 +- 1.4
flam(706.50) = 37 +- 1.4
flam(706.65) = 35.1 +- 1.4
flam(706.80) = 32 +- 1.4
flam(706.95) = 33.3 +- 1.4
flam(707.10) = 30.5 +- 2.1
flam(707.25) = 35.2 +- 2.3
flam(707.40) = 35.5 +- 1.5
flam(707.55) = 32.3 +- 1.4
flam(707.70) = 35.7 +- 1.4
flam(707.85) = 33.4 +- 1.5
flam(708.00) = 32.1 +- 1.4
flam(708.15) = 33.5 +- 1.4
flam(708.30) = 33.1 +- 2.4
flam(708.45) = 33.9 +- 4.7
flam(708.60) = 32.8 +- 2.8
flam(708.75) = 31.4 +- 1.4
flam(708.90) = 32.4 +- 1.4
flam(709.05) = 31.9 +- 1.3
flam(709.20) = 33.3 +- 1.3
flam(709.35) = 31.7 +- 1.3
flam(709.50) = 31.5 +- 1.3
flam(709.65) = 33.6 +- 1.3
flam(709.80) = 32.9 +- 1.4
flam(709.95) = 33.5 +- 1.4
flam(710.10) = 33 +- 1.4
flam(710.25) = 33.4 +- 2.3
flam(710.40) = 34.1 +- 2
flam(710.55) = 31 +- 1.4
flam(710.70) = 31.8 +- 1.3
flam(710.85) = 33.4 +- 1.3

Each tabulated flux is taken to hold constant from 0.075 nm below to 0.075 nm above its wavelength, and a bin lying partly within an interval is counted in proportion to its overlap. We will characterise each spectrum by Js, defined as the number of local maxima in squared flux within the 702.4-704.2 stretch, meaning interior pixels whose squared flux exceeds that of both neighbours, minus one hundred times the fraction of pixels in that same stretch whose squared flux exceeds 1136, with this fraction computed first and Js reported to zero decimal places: -64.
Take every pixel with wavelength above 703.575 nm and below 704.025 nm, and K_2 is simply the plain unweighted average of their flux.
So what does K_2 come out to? 34.3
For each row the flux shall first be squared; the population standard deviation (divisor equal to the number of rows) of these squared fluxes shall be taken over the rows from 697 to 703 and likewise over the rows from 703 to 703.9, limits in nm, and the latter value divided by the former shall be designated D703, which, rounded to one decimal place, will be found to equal 0.7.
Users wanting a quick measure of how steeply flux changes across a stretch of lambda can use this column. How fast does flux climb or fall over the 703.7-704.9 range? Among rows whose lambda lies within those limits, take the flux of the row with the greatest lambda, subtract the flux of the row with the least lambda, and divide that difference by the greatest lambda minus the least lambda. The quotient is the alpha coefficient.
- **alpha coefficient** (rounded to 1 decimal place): 1.7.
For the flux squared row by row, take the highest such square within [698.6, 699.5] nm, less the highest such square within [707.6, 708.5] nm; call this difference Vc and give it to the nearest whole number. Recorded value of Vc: -56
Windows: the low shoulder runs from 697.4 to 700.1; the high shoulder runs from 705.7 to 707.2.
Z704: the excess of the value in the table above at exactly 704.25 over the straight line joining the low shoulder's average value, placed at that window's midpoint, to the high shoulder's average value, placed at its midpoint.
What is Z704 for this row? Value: 2.2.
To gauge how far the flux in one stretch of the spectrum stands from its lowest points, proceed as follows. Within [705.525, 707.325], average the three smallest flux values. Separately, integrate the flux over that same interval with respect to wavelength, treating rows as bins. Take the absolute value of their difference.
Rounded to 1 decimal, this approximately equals 29.8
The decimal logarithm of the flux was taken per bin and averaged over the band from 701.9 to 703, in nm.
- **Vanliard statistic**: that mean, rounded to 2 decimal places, 1.55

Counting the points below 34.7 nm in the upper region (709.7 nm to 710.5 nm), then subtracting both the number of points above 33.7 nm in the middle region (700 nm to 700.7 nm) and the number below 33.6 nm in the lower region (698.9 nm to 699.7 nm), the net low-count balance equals -3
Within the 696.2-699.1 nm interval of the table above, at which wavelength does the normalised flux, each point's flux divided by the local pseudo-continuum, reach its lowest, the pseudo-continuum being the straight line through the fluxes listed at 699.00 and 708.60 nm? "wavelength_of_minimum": 697.80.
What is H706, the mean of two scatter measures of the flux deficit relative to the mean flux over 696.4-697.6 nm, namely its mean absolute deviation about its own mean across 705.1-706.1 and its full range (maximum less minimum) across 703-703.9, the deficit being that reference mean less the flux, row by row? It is 2.6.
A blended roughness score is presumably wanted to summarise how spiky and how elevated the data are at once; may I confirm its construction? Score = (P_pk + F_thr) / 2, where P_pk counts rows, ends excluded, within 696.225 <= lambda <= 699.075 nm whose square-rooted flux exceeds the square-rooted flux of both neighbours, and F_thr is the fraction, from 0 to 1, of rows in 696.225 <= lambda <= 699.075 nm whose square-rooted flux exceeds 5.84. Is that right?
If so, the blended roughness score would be 2.3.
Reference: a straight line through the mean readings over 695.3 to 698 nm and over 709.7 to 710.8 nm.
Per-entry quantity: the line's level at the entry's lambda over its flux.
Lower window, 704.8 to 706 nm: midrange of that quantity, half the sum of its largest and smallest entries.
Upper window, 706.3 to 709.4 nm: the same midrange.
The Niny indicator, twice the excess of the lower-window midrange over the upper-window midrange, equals 0.036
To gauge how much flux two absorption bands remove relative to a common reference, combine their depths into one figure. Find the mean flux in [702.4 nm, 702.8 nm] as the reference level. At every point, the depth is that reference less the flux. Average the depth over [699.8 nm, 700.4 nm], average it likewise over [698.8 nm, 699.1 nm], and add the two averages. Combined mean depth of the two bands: 3.0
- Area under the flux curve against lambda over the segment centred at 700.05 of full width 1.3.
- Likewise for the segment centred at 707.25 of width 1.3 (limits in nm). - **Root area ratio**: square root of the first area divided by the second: 1.01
